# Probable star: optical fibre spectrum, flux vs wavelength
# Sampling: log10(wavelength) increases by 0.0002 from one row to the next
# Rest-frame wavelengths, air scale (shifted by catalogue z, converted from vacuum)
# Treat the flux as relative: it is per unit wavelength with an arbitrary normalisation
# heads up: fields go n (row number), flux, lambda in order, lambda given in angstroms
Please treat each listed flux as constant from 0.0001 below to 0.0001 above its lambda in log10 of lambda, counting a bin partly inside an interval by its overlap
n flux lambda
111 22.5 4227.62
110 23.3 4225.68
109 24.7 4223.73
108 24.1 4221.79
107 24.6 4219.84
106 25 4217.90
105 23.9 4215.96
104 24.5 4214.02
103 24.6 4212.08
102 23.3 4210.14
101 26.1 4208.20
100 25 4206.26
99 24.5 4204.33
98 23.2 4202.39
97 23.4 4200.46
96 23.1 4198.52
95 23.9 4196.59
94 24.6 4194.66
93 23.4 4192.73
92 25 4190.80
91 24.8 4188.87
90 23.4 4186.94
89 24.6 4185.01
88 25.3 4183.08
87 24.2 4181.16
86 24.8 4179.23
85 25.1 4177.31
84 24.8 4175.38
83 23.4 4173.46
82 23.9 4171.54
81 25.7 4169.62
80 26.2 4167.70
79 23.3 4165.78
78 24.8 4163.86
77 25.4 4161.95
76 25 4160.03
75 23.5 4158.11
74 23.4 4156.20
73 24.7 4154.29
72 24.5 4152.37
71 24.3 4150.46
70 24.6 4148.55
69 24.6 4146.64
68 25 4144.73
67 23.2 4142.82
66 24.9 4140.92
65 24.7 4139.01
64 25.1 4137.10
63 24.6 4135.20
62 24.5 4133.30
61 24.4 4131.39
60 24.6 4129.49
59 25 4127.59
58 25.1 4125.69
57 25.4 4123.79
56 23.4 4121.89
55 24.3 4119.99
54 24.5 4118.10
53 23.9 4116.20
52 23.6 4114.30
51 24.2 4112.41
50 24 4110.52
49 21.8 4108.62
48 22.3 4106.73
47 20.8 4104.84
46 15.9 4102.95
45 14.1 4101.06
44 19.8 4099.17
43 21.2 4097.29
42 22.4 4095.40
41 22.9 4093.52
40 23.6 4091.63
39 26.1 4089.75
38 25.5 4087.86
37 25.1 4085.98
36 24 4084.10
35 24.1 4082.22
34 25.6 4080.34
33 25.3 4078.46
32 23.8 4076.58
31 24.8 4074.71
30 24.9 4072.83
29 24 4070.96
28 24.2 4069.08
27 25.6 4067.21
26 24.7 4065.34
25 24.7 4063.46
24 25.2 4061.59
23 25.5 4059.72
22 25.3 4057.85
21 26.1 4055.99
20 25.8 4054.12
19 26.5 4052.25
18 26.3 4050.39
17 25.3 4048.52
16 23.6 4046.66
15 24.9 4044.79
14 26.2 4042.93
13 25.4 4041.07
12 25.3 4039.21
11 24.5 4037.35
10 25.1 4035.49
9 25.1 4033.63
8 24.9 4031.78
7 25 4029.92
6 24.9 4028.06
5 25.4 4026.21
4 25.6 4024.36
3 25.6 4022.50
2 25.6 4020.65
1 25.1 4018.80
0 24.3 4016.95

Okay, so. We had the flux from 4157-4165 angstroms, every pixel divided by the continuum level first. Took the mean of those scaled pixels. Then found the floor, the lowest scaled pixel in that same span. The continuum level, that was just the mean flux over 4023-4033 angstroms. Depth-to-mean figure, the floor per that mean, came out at 0.95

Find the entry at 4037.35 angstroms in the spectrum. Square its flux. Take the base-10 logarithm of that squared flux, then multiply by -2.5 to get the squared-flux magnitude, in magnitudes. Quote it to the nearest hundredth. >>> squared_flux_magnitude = -6.95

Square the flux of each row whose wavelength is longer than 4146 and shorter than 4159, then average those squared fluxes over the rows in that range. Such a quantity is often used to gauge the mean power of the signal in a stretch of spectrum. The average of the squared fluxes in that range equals 587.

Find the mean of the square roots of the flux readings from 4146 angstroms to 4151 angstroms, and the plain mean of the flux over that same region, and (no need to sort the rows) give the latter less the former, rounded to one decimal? 19.6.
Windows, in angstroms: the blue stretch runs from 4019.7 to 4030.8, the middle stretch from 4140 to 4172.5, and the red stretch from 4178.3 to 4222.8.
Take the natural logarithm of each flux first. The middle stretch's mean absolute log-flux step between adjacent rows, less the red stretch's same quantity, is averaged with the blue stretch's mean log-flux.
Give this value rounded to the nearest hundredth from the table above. 1.62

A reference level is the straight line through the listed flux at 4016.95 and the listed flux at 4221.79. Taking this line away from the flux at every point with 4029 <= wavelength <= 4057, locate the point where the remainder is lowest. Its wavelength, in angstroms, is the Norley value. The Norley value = 4046.66 angstroms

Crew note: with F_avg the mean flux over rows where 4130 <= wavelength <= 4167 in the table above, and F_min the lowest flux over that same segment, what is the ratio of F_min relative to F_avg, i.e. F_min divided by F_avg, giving 0.95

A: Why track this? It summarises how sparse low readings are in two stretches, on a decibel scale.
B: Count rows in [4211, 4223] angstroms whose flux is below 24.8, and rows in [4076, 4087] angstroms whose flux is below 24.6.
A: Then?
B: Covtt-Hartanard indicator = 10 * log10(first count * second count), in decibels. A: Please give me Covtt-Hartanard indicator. 12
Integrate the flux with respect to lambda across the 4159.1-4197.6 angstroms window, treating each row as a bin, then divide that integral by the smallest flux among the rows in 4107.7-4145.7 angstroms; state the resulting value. 43.4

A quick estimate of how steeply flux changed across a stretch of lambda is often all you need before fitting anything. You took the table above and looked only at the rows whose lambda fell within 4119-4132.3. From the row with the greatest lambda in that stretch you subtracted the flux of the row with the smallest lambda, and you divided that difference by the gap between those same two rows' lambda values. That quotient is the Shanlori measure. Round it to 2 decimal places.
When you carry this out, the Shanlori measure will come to 0.01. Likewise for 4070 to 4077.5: -0.04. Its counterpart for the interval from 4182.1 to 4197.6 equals -0.10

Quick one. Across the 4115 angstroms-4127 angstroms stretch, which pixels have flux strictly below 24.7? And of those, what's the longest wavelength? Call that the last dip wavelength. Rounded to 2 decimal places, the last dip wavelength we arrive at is 4121.89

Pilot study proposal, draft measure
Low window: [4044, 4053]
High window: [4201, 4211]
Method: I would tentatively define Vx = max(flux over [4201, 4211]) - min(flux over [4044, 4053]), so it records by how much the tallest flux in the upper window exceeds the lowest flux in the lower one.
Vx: 2.5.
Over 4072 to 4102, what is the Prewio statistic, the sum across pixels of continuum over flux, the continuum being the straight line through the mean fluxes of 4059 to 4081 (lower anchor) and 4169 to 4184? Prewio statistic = 17.4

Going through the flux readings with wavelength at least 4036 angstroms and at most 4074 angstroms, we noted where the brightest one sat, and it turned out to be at 4052.25 angstroms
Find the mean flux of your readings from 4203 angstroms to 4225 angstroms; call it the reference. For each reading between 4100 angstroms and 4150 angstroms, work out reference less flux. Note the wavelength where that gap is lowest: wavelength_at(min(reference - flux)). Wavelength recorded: 4123.79 angstroms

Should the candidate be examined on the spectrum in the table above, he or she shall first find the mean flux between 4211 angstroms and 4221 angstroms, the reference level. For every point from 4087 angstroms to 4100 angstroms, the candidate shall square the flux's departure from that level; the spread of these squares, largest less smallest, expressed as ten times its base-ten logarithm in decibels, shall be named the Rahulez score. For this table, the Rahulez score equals 13.3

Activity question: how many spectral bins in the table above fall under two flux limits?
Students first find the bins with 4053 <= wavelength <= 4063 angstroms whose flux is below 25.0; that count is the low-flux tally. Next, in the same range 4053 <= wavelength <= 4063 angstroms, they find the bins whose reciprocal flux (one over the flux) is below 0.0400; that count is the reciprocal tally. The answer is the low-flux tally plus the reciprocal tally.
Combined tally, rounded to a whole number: 5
